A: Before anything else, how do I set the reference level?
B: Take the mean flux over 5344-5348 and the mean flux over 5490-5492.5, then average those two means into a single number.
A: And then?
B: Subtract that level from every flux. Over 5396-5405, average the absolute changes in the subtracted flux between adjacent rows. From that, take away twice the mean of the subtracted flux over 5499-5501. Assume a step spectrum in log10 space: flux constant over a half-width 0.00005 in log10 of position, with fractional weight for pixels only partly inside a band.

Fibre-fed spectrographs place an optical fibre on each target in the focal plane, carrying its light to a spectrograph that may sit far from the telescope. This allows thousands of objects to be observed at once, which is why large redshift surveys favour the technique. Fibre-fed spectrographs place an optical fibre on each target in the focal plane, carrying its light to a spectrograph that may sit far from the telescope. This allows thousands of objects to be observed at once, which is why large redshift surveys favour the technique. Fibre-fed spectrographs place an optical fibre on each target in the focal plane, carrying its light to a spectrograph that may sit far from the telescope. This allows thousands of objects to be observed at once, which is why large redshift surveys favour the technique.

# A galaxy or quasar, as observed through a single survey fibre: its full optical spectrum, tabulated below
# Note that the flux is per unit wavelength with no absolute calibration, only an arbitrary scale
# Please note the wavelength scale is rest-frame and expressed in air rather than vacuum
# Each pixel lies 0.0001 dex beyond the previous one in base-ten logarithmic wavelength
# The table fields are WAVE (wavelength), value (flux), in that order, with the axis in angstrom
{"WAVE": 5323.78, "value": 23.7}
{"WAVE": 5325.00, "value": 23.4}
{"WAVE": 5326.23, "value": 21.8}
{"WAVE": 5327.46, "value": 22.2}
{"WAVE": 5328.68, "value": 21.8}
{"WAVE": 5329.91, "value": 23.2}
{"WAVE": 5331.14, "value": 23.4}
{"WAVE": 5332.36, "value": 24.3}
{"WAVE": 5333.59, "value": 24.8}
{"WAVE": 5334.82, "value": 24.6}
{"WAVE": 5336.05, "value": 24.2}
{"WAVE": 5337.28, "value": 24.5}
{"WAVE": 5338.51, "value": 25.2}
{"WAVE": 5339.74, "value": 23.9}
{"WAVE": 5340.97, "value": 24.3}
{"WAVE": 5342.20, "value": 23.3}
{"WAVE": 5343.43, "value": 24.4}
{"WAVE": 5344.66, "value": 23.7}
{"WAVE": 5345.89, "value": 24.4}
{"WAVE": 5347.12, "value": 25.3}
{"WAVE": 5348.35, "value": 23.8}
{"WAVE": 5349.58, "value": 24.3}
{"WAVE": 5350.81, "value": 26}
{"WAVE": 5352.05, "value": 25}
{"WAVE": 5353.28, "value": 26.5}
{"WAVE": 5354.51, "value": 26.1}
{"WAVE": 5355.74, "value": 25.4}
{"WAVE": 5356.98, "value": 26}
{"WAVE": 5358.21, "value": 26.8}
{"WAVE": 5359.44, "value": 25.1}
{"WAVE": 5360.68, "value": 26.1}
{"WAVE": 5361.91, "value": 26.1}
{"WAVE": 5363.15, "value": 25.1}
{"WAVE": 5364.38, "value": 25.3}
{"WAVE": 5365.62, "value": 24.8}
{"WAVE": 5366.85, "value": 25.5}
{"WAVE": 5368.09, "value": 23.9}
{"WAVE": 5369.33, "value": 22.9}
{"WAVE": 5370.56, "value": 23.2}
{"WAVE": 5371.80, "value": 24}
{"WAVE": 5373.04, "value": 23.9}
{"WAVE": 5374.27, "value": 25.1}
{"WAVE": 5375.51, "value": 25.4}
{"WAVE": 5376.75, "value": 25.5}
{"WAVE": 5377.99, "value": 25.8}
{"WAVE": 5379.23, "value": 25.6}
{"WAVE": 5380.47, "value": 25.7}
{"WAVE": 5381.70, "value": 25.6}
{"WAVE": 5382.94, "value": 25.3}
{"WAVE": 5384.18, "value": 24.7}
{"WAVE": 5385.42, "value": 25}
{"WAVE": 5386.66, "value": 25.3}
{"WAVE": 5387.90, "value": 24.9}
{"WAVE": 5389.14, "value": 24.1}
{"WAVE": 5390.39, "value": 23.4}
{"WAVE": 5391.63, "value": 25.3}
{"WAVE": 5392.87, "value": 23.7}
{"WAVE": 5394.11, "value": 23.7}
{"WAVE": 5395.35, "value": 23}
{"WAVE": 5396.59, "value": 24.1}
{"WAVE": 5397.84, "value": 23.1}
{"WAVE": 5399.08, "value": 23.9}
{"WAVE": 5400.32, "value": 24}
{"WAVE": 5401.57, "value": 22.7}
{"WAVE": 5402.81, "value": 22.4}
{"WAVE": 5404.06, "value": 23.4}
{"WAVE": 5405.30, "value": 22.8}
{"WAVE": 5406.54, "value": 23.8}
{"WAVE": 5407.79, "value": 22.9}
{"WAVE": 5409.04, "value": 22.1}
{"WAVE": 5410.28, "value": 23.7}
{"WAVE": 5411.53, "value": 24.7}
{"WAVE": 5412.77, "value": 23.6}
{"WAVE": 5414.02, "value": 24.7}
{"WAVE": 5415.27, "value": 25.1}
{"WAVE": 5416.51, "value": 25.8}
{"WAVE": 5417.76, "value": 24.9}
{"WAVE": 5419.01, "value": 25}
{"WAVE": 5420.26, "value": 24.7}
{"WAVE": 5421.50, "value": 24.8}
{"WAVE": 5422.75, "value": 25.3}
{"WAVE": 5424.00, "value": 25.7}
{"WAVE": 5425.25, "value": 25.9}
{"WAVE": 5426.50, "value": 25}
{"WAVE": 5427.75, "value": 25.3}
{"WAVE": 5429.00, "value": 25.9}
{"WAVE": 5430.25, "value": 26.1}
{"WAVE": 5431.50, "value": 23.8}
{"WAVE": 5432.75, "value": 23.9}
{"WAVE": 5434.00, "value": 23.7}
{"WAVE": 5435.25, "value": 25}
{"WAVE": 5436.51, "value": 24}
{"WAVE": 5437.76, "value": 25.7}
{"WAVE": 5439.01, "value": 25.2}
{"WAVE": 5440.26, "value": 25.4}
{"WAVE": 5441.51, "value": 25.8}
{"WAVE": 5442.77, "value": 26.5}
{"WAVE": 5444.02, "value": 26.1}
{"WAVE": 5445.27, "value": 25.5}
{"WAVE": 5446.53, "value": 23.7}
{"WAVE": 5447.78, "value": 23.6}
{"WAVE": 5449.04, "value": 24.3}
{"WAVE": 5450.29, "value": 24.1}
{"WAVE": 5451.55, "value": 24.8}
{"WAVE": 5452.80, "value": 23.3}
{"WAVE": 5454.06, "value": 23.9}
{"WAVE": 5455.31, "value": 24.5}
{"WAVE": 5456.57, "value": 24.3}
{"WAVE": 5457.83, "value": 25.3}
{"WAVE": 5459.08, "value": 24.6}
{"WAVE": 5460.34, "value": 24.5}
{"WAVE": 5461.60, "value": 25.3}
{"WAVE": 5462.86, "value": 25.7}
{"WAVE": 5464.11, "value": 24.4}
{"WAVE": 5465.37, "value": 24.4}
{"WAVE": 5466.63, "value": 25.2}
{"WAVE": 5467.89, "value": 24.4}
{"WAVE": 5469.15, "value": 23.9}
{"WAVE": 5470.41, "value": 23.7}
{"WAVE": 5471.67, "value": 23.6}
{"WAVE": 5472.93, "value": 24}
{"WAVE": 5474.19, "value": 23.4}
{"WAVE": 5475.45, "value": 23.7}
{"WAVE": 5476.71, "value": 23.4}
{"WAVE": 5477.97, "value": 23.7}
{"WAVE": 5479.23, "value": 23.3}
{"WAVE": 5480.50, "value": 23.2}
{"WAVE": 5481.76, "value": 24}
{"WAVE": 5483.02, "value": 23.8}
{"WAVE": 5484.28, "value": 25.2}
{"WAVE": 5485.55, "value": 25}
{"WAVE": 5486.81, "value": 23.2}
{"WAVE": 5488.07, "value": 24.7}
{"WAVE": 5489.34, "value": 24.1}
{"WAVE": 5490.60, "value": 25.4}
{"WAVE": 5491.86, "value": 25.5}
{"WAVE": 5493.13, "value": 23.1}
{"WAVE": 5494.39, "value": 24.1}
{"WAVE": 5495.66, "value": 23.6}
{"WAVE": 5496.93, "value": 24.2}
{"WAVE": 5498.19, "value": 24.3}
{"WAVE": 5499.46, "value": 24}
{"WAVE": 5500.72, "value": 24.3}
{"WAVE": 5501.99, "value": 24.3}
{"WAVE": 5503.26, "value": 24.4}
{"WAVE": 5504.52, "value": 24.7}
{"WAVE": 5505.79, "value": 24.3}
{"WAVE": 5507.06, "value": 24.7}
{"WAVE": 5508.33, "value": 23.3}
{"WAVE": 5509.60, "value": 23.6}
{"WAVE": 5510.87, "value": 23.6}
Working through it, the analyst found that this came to 2.4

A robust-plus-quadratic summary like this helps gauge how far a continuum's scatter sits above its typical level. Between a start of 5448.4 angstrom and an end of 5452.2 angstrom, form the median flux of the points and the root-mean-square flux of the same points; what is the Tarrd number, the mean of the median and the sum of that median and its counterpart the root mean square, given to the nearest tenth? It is 36.5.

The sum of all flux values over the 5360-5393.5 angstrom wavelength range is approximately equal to 671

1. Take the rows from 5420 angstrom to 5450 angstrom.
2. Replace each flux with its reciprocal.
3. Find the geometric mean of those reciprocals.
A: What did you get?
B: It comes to 0.0400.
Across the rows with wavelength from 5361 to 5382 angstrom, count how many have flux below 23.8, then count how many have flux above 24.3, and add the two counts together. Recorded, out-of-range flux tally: 14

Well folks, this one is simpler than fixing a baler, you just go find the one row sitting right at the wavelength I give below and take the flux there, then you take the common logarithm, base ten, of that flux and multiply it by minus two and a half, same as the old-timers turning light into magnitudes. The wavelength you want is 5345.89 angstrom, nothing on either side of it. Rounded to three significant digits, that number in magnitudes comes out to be -3.47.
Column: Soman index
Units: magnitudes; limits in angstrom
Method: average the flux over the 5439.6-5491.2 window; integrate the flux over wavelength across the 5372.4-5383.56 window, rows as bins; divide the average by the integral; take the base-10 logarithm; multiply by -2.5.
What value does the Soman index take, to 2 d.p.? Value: 2.66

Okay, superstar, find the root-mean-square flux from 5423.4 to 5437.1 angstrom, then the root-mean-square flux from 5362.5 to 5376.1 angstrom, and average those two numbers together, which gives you 24.7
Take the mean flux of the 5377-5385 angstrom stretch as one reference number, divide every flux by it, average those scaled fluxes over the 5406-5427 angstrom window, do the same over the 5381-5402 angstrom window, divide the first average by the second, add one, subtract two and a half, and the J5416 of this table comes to -0.49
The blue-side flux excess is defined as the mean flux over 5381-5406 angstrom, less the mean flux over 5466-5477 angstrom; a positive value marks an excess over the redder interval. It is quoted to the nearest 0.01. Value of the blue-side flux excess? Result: 0.10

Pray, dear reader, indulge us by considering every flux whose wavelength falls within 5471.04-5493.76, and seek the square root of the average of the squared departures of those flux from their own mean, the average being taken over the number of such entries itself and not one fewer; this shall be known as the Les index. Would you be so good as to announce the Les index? 0.78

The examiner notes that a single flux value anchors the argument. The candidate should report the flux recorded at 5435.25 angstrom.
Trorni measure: 25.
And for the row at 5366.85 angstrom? 25.5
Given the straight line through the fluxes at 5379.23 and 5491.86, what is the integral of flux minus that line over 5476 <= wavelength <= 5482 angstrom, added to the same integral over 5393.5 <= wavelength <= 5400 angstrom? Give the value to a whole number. -25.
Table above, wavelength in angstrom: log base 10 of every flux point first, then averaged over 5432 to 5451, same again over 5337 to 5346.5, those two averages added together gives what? 2.78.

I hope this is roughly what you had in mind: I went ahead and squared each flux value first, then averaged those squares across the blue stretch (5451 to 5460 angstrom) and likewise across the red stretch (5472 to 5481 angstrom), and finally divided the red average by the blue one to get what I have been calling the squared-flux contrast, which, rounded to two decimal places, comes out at 0.93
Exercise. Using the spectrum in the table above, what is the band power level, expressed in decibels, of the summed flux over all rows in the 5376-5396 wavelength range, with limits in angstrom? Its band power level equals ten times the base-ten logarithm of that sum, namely 26.0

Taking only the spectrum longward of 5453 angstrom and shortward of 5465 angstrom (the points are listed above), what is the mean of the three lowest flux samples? 24.2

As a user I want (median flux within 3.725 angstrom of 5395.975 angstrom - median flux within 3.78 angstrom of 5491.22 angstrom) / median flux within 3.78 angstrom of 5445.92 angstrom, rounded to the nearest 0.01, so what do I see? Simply -0.03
